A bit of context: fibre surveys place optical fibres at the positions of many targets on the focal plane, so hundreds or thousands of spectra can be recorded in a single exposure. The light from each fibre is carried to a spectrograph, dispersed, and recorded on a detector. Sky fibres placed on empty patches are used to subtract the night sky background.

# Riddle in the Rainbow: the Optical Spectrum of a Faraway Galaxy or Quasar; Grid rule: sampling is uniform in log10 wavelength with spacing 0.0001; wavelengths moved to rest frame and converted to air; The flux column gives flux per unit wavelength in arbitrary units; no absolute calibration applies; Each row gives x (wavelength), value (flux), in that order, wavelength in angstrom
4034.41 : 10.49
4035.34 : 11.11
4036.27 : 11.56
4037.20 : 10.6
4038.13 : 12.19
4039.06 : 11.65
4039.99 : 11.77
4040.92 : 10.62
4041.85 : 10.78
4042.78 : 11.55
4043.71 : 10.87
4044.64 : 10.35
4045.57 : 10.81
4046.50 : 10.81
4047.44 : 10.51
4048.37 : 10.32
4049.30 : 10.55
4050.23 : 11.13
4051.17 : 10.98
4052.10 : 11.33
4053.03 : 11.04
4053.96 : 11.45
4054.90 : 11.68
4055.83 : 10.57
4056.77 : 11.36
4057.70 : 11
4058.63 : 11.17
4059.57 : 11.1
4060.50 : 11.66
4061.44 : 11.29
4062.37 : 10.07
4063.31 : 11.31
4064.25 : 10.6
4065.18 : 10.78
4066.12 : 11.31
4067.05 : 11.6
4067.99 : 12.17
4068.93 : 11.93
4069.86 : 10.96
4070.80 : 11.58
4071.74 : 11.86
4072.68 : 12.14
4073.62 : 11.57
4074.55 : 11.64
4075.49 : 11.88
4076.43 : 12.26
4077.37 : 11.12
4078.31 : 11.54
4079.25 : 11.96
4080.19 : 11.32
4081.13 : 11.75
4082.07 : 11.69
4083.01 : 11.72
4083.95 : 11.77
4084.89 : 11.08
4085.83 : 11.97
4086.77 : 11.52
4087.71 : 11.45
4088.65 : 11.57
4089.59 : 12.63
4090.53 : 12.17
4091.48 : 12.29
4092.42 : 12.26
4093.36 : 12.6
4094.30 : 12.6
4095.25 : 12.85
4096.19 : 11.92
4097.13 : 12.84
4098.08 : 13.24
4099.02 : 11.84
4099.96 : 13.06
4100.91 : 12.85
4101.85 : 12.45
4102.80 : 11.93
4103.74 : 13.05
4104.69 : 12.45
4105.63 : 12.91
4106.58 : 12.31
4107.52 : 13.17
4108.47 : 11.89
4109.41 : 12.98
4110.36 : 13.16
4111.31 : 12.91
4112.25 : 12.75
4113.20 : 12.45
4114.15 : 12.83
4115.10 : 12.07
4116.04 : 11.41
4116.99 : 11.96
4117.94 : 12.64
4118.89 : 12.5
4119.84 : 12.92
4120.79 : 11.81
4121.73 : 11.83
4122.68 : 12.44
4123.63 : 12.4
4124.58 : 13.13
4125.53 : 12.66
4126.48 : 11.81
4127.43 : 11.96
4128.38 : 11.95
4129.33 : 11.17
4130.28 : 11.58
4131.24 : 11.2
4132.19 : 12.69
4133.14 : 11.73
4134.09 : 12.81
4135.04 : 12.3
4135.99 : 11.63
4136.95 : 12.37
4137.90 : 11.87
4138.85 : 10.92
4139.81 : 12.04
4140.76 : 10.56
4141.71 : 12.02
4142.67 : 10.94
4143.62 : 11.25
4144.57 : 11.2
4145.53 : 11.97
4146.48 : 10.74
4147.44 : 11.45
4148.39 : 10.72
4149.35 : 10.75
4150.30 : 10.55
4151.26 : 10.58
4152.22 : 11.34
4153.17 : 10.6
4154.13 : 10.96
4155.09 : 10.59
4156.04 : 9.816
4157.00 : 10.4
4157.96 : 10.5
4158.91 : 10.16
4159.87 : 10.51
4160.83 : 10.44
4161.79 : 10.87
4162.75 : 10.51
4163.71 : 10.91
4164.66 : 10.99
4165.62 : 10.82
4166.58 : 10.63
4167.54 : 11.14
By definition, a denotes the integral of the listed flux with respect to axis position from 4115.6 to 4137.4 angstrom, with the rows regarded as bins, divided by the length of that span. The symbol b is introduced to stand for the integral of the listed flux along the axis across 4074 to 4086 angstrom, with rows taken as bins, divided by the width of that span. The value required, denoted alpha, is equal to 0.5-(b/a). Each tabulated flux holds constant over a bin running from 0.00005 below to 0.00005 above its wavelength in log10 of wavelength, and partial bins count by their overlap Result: -0.46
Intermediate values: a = 12.1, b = 11.7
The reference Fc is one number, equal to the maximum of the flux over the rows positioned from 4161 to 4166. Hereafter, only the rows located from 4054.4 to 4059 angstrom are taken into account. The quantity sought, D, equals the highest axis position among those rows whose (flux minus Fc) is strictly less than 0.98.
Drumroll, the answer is 4058.63 angstrom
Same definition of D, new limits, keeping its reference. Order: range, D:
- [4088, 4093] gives 4088.65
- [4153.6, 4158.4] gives 4157.96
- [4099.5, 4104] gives 4102.80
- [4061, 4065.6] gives 4065.18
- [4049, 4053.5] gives 4053.03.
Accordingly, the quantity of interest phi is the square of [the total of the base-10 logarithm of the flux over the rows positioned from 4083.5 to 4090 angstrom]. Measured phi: 56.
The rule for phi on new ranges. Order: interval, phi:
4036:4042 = 54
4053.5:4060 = 54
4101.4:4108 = 59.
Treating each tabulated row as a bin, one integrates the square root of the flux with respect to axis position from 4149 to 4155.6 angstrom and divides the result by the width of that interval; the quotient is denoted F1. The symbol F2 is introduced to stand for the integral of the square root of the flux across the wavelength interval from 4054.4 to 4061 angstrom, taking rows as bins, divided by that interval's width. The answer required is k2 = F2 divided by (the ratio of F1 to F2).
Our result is 3.4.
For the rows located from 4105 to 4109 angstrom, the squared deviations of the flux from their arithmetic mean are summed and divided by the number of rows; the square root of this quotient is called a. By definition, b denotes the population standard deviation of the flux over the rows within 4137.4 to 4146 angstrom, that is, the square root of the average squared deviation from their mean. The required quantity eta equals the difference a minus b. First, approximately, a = 0.501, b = 0.53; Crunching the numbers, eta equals -0.03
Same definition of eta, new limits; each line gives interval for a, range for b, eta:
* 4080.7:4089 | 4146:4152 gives -0.06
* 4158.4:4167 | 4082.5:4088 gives -0.03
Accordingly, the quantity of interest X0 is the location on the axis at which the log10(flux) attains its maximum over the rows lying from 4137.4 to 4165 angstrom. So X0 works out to 4139.81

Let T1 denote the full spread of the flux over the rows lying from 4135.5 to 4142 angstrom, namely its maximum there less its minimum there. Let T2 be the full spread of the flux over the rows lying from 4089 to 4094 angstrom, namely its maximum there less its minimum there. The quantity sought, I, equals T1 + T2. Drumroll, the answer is 2.27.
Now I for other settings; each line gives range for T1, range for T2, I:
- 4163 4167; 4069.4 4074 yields 1.54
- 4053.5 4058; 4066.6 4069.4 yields 1.68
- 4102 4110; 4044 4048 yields 1.74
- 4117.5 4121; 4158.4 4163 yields 1.82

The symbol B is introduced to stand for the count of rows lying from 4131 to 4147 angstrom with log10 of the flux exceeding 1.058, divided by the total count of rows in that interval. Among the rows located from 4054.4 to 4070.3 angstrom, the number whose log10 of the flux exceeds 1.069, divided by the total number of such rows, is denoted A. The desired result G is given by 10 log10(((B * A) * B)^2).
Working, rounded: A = 0.12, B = 0.6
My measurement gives -28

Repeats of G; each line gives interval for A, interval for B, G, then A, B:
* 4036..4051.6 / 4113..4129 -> -20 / 0.12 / 0.9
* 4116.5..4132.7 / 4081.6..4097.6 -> -3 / 0.82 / 0.9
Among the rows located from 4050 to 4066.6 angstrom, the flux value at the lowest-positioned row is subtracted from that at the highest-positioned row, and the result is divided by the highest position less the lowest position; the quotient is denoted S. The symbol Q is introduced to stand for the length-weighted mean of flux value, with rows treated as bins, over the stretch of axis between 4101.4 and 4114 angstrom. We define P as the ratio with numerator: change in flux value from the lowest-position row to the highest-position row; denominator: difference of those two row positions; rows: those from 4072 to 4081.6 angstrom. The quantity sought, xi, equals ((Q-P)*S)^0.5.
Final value 0.38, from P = -0.05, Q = 12.6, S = 0.011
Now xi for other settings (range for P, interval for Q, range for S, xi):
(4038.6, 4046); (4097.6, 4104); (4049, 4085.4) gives 0.44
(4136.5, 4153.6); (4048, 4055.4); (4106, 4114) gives 0.49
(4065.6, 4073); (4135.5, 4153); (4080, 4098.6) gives 1.09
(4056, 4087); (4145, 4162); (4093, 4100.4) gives 0.86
